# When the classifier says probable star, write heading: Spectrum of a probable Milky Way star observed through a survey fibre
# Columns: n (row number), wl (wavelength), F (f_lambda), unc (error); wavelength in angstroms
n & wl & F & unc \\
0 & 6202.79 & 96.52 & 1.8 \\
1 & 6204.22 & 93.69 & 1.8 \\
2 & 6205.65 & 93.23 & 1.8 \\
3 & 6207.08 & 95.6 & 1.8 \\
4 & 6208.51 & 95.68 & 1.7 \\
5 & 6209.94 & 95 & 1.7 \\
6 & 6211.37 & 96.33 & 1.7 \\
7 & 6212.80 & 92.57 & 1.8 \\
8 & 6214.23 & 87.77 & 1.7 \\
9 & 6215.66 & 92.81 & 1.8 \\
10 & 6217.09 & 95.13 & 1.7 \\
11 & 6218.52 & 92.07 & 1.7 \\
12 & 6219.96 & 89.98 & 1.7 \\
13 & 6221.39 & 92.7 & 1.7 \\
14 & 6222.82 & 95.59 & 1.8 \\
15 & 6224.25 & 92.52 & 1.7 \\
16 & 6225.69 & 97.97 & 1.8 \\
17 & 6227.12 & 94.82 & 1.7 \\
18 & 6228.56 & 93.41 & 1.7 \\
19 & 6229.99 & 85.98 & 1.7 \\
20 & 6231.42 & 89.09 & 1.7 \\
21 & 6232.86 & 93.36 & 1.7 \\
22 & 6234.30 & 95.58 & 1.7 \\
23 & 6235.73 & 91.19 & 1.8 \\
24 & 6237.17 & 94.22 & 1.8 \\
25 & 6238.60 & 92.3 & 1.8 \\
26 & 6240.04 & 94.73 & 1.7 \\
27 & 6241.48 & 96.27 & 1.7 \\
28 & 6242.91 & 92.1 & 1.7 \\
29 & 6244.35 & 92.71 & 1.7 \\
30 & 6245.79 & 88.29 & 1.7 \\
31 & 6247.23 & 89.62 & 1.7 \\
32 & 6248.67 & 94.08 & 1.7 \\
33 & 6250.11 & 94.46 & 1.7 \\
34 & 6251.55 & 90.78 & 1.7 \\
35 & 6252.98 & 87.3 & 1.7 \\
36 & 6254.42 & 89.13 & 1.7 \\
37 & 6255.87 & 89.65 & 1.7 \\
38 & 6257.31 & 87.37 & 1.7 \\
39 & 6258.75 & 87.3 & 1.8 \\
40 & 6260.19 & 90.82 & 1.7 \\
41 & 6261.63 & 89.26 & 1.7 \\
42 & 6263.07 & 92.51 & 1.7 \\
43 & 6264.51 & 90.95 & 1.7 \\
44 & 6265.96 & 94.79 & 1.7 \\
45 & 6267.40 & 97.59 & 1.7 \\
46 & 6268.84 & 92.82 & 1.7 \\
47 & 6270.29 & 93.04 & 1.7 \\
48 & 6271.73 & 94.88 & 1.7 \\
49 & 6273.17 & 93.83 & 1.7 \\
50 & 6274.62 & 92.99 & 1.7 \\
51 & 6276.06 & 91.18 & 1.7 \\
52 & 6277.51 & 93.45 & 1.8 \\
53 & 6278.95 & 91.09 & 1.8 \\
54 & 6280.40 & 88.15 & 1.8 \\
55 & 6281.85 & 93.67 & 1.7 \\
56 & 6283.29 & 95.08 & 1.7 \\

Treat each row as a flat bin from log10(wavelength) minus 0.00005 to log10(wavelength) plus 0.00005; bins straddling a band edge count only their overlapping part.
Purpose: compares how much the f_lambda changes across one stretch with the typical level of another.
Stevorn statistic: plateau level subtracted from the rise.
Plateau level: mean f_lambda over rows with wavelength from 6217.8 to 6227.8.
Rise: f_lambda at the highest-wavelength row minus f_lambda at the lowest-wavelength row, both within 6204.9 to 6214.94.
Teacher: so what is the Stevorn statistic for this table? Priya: -99.1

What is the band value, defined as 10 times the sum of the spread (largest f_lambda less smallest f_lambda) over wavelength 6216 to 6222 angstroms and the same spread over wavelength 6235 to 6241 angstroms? 87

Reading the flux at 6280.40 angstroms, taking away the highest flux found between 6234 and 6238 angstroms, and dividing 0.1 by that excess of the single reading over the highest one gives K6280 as -0.01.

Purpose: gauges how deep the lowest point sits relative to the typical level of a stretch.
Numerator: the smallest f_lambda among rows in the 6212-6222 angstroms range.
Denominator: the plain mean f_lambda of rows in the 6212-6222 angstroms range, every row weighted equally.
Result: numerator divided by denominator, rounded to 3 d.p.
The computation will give 0.955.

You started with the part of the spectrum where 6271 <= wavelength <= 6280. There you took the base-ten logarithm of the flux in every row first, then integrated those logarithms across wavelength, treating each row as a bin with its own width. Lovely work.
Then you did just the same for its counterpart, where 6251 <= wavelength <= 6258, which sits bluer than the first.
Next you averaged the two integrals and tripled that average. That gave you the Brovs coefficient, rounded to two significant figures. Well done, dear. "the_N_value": 47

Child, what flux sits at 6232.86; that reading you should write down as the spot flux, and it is 93.36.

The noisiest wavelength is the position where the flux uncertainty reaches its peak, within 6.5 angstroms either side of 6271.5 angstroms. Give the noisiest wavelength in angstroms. 6277.51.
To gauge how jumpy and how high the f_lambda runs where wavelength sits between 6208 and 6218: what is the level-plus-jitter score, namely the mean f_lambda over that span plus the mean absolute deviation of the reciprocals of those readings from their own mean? 93.6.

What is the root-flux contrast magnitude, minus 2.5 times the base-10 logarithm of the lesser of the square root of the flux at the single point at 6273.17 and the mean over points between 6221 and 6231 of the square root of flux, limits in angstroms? -2.46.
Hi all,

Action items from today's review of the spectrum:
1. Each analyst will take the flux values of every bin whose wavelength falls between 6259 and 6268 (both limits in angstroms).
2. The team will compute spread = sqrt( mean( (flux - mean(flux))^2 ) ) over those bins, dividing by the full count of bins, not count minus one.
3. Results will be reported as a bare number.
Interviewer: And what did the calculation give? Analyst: 2.8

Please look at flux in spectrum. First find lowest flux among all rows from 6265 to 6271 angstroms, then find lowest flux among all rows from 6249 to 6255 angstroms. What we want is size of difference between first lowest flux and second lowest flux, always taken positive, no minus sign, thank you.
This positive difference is 5.5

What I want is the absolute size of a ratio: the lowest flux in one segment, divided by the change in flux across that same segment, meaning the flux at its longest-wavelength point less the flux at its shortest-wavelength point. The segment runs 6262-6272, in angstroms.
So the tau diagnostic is 38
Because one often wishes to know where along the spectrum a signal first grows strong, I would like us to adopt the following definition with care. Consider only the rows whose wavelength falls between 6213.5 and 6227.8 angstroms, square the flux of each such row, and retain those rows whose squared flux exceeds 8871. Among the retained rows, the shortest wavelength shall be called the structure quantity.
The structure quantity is 6217.09 angstroms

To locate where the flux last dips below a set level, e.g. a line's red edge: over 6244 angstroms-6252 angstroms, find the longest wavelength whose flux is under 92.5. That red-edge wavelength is 6251.55 angstroms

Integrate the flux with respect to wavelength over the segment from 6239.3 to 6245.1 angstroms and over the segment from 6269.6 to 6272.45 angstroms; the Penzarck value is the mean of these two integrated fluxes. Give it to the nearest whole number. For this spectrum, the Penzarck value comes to 406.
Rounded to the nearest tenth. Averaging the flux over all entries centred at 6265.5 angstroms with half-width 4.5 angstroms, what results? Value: 93.0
